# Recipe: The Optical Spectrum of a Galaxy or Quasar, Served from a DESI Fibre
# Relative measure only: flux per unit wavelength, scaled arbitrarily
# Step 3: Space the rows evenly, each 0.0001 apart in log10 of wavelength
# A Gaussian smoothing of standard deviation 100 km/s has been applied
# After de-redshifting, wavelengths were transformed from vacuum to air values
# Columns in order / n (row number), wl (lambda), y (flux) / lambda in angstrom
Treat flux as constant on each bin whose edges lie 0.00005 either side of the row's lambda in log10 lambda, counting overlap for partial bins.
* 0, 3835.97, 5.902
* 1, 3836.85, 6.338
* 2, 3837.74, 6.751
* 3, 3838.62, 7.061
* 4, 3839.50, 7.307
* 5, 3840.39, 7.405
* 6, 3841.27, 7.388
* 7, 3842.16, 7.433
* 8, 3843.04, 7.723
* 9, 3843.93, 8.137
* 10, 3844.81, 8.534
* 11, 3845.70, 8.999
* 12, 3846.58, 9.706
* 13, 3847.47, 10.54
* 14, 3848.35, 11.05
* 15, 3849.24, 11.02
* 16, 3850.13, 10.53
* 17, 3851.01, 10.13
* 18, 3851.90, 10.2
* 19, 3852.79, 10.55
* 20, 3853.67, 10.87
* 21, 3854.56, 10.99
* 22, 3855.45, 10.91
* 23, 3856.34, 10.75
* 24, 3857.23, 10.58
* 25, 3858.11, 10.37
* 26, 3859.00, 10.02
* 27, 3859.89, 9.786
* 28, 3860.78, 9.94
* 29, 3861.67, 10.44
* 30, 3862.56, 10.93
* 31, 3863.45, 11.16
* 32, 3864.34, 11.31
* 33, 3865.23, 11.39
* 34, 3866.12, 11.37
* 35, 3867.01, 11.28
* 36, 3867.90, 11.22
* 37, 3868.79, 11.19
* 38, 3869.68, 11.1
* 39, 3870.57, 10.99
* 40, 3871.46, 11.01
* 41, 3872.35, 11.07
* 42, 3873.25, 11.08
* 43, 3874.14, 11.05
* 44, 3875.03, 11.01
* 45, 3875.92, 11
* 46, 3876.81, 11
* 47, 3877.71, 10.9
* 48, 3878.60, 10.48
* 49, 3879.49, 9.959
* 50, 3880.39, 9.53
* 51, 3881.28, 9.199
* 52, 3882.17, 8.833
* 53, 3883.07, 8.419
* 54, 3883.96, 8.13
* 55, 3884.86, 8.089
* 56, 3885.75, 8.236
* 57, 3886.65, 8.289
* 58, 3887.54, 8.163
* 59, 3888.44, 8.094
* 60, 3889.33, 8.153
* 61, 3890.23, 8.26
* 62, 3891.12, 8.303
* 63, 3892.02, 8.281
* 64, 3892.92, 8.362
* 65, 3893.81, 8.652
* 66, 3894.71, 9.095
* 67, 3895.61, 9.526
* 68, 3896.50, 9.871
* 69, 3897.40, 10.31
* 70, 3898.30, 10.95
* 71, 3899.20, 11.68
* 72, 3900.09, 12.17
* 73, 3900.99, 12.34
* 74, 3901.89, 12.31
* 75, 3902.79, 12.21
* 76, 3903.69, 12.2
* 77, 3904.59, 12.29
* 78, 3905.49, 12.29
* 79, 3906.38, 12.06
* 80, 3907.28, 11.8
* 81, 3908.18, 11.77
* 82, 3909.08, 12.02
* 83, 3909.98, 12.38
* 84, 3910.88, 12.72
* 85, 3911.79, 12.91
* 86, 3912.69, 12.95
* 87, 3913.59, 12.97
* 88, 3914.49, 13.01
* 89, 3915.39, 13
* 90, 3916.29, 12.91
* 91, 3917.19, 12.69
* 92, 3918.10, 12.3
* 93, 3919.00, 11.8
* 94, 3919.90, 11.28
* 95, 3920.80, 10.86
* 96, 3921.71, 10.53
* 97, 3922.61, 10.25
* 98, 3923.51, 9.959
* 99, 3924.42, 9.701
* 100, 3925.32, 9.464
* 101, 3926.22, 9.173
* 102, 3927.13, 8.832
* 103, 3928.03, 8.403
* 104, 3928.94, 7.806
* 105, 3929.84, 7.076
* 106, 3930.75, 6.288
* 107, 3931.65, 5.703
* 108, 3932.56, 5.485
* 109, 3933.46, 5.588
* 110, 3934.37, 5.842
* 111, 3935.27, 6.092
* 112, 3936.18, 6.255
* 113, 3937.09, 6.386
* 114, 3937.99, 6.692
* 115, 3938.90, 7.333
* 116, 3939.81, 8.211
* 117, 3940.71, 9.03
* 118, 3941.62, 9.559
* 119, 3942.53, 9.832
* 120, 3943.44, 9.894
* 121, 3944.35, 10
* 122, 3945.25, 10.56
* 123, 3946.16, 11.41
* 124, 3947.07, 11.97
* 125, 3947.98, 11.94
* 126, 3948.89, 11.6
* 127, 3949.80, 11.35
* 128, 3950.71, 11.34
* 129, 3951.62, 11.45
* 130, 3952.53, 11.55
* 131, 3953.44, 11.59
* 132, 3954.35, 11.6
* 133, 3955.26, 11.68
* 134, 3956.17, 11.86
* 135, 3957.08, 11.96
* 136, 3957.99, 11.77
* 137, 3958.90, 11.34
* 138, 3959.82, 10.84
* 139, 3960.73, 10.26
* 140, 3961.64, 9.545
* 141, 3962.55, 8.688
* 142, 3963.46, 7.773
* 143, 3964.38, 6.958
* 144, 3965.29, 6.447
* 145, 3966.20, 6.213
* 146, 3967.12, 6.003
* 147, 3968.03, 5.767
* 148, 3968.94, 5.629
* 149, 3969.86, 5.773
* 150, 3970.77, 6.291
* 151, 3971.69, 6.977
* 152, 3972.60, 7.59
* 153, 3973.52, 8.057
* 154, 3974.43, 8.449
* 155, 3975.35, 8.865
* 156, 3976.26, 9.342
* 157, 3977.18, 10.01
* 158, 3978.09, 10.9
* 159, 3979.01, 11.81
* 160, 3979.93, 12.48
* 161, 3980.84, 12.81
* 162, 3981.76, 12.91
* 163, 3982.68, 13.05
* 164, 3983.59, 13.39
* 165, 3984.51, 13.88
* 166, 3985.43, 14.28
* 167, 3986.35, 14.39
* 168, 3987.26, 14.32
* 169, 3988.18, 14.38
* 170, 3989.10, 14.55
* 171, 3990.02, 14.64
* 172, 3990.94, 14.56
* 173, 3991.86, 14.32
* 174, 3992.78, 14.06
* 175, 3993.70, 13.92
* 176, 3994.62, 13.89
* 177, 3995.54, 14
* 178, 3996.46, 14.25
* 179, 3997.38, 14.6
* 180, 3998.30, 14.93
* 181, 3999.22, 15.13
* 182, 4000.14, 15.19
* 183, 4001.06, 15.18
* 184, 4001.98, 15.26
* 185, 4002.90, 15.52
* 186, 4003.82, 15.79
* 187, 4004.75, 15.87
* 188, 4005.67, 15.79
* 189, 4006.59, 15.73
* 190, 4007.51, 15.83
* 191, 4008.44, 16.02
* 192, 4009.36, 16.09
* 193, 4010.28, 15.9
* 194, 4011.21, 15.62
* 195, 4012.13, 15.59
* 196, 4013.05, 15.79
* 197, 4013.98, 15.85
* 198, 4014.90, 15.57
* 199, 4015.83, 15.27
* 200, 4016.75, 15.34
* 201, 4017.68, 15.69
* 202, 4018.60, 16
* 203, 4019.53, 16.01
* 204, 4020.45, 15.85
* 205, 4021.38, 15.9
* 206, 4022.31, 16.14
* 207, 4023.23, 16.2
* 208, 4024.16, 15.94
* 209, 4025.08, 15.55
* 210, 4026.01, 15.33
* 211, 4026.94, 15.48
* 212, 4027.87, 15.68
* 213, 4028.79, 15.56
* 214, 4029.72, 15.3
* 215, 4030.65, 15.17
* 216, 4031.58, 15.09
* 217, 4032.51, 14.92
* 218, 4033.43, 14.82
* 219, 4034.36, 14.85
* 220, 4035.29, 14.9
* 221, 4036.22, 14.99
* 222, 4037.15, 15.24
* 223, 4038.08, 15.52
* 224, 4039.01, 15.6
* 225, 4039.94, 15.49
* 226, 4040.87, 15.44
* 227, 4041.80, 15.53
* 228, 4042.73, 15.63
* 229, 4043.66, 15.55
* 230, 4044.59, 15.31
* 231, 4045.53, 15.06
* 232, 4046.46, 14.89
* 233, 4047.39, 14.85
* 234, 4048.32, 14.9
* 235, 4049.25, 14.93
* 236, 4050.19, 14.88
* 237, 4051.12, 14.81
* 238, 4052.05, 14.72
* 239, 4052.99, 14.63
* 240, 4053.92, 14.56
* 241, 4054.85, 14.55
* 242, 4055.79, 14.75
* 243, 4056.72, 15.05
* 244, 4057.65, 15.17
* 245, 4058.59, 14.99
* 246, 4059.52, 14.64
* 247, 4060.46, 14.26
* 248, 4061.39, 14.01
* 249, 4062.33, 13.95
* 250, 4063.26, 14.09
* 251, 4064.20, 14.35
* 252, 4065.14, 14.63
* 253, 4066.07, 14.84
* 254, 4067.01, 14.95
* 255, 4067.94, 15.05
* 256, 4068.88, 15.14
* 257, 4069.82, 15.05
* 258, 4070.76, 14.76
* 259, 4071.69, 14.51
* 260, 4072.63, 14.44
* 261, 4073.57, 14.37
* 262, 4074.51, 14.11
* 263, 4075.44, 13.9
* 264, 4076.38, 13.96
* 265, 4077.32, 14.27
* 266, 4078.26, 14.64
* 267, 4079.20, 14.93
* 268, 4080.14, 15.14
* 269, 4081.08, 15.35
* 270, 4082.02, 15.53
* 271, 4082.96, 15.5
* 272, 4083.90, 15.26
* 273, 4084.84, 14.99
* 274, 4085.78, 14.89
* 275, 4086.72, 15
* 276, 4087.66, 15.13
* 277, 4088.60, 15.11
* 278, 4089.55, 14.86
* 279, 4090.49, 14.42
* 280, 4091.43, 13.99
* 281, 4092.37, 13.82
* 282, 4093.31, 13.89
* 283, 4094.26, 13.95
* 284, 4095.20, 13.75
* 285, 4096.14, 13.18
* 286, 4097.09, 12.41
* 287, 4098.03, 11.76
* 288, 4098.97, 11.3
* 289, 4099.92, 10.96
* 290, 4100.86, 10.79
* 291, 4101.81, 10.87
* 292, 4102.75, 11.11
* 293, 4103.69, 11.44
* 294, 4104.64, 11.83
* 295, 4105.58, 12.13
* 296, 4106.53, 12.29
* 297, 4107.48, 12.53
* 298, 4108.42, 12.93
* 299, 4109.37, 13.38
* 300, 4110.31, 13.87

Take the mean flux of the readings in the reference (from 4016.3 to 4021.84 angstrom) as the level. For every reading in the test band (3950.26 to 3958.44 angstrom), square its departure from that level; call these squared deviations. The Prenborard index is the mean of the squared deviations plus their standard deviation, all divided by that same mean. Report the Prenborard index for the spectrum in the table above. 1.1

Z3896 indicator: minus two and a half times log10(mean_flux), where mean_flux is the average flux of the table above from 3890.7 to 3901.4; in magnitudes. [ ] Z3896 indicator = -2.50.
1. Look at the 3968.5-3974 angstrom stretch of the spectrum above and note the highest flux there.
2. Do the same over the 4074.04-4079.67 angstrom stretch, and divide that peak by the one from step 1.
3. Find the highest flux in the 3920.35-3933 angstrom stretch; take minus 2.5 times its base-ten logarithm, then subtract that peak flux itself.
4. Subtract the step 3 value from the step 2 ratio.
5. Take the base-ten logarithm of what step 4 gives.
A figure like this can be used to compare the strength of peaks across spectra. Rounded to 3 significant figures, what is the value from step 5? 1.18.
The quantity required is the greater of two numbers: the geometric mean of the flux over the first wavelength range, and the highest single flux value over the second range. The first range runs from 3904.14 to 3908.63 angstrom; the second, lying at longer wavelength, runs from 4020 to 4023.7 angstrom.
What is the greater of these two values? 16.2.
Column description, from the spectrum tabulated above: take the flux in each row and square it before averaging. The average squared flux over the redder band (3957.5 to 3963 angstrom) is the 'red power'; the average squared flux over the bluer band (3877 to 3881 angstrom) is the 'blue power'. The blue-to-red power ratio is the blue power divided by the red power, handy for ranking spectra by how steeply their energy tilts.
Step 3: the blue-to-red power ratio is 1.0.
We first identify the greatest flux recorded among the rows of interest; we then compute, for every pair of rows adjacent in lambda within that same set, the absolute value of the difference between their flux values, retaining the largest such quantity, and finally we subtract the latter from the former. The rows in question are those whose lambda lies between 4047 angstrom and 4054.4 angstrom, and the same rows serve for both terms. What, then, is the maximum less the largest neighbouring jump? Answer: 14.8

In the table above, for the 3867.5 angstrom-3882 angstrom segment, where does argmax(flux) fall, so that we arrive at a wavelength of 3867.90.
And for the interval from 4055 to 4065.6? 4057.65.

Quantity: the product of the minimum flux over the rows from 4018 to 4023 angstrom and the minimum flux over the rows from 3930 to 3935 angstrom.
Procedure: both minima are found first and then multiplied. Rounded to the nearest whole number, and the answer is 87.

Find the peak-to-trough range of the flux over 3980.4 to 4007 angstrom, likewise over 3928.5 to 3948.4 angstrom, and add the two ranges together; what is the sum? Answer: 10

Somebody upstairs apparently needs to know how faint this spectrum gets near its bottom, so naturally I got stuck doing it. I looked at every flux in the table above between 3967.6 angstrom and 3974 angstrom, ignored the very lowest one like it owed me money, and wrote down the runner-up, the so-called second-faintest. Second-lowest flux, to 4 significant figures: 5.767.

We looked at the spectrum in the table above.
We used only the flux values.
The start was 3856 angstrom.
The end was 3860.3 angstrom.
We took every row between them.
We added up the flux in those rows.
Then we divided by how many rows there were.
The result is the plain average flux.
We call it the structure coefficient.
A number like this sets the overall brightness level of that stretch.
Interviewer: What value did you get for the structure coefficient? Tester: 10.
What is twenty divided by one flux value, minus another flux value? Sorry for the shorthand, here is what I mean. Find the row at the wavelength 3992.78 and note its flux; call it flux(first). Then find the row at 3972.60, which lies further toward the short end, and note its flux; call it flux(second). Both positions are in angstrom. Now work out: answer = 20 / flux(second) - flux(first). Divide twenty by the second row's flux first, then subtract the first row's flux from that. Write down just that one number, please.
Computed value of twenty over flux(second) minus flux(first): -11.4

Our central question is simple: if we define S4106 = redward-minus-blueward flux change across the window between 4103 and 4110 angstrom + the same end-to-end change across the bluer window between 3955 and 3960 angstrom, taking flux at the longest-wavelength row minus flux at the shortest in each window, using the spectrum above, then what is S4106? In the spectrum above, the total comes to 1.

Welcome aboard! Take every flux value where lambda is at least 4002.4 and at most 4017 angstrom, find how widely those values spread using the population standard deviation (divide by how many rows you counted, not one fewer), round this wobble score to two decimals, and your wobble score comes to 0.22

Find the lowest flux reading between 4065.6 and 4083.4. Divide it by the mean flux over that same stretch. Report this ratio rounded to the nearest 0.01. 0.94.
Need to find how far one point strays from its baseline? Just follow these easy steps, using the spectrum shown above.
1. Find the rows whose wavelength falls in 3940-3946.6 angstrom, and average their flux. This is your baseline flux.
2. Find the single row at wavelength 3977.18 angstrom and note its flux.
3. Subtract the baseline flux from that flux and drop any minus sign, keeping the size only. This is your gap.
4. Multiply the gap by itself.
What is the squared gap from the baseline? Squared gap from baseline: 0.0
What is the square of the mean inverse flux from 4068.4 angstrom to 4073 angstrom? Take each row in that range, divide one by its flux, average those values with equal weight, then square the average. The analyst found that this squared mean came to 0.0046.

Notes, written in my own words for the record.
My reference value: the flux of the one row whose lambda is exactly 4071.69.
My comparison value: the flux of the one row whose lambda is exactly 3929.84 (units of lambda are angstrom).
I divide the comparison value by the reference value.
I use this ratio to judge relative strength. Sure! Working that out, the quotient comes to 0.49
